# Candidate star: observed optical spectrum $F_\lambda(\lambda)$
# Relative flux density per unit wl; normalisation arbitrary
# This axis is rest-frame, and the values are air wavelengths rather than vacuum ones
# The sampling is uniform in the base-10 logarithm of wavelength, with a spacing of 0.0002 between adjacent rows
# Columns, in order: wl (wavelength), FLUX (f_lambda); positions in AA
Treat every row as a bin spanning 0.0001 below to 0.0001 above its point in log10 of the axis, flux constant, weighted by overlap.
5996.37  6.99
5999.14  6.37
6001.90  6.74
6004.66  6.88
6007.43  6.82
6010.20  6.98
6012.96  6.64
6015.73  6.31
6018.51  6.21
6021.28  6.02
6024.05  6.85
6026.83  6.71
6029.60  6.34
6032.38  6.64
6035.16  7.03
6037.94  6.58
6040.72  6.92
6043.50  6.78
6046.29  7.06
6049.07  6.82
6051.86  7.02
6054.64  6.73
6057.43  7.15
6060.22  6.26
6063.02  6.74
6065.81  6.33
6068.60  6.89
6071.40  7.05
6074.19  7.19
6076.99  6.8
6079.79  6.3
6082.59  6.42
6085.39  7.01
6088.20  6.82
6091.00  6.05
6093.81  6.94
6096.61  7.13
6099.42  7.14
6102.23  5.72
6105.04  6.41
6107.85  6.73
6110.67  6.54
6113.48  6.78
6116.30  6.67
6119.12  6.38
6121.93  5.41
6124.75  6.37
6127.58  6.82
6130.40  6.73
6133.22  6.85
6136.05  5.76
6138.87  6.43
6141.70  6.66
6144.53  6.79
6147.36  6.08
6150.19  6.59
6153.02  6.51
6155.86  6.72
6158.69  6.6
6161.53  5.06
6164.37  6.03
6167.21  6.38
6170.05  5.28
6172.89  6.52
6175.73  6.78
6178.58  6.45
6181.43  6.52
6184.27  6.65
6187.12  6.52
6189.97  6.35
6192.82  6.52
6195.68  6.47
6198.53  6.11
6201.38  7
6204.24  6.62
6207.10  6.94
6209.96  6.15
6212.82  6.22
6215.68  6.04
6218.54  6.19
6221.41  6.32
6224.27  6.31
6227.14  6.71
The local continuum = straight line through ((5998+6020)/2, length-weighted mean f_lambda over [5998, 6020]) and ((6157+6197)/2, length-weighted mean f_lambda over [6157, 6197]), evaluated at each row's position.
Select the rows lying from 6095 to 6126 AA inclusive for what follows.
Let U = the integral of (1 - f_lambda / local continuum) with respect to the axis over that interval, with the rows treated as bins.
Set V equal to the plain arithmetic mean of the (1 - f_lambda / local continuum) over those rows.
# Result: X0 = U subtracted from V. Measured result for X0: 0.27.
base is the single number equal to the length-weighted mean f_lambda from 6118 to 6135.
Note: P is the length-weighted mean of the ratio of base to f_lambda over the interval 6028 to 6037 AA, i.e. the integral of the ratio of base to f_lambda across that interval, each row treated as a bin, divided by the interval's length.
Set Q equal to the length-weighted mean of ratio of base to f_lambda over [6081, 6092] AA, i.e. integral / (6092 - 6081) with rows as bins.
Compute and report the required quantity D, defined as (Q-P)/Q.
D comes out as 0.01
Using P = 0.96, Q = 0.976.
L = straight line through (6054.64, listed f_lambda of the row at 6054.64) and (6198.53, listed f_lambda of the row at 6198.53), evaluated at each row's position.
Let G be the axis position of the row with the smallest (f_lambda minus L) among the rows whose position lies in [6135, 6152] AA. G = 6136.05 AA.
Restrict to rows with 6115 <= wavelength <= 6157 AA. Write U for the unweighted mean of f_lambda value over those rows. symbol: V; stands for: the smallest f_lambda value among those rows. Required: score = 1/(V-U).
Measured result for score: -1.0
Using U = 6.45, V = 5.41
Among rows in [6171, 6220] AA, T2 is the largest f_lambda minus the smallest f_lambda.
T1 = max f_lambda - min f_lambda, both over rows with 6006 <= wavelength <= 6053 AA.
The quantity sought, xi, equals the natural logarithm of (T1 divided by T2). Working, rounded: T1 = 1.0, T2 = 0.96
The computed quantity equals 0.08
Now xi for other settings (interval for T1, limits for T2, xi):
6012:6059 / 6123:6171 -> -0.46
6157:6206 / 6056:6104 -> 0.28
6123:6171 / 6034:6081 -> 0.65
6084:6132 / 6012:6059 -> 0.43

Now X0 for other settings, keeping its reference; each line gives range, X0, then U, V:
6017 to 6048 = 0.35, -0.36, -0.01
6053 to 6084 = 0.98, -1.01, -0.03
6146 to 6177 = -0.46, 0.48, 0.02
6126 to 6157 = 0.81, -0.84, -0.03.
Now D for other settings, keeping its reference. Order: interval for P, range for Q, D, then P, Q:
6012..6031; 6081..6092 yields -0.02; 1.00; 0.976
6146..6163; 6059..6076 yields -0.09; 1.03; 0.953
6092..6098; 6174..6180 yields 0.05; 0.92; 0.971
